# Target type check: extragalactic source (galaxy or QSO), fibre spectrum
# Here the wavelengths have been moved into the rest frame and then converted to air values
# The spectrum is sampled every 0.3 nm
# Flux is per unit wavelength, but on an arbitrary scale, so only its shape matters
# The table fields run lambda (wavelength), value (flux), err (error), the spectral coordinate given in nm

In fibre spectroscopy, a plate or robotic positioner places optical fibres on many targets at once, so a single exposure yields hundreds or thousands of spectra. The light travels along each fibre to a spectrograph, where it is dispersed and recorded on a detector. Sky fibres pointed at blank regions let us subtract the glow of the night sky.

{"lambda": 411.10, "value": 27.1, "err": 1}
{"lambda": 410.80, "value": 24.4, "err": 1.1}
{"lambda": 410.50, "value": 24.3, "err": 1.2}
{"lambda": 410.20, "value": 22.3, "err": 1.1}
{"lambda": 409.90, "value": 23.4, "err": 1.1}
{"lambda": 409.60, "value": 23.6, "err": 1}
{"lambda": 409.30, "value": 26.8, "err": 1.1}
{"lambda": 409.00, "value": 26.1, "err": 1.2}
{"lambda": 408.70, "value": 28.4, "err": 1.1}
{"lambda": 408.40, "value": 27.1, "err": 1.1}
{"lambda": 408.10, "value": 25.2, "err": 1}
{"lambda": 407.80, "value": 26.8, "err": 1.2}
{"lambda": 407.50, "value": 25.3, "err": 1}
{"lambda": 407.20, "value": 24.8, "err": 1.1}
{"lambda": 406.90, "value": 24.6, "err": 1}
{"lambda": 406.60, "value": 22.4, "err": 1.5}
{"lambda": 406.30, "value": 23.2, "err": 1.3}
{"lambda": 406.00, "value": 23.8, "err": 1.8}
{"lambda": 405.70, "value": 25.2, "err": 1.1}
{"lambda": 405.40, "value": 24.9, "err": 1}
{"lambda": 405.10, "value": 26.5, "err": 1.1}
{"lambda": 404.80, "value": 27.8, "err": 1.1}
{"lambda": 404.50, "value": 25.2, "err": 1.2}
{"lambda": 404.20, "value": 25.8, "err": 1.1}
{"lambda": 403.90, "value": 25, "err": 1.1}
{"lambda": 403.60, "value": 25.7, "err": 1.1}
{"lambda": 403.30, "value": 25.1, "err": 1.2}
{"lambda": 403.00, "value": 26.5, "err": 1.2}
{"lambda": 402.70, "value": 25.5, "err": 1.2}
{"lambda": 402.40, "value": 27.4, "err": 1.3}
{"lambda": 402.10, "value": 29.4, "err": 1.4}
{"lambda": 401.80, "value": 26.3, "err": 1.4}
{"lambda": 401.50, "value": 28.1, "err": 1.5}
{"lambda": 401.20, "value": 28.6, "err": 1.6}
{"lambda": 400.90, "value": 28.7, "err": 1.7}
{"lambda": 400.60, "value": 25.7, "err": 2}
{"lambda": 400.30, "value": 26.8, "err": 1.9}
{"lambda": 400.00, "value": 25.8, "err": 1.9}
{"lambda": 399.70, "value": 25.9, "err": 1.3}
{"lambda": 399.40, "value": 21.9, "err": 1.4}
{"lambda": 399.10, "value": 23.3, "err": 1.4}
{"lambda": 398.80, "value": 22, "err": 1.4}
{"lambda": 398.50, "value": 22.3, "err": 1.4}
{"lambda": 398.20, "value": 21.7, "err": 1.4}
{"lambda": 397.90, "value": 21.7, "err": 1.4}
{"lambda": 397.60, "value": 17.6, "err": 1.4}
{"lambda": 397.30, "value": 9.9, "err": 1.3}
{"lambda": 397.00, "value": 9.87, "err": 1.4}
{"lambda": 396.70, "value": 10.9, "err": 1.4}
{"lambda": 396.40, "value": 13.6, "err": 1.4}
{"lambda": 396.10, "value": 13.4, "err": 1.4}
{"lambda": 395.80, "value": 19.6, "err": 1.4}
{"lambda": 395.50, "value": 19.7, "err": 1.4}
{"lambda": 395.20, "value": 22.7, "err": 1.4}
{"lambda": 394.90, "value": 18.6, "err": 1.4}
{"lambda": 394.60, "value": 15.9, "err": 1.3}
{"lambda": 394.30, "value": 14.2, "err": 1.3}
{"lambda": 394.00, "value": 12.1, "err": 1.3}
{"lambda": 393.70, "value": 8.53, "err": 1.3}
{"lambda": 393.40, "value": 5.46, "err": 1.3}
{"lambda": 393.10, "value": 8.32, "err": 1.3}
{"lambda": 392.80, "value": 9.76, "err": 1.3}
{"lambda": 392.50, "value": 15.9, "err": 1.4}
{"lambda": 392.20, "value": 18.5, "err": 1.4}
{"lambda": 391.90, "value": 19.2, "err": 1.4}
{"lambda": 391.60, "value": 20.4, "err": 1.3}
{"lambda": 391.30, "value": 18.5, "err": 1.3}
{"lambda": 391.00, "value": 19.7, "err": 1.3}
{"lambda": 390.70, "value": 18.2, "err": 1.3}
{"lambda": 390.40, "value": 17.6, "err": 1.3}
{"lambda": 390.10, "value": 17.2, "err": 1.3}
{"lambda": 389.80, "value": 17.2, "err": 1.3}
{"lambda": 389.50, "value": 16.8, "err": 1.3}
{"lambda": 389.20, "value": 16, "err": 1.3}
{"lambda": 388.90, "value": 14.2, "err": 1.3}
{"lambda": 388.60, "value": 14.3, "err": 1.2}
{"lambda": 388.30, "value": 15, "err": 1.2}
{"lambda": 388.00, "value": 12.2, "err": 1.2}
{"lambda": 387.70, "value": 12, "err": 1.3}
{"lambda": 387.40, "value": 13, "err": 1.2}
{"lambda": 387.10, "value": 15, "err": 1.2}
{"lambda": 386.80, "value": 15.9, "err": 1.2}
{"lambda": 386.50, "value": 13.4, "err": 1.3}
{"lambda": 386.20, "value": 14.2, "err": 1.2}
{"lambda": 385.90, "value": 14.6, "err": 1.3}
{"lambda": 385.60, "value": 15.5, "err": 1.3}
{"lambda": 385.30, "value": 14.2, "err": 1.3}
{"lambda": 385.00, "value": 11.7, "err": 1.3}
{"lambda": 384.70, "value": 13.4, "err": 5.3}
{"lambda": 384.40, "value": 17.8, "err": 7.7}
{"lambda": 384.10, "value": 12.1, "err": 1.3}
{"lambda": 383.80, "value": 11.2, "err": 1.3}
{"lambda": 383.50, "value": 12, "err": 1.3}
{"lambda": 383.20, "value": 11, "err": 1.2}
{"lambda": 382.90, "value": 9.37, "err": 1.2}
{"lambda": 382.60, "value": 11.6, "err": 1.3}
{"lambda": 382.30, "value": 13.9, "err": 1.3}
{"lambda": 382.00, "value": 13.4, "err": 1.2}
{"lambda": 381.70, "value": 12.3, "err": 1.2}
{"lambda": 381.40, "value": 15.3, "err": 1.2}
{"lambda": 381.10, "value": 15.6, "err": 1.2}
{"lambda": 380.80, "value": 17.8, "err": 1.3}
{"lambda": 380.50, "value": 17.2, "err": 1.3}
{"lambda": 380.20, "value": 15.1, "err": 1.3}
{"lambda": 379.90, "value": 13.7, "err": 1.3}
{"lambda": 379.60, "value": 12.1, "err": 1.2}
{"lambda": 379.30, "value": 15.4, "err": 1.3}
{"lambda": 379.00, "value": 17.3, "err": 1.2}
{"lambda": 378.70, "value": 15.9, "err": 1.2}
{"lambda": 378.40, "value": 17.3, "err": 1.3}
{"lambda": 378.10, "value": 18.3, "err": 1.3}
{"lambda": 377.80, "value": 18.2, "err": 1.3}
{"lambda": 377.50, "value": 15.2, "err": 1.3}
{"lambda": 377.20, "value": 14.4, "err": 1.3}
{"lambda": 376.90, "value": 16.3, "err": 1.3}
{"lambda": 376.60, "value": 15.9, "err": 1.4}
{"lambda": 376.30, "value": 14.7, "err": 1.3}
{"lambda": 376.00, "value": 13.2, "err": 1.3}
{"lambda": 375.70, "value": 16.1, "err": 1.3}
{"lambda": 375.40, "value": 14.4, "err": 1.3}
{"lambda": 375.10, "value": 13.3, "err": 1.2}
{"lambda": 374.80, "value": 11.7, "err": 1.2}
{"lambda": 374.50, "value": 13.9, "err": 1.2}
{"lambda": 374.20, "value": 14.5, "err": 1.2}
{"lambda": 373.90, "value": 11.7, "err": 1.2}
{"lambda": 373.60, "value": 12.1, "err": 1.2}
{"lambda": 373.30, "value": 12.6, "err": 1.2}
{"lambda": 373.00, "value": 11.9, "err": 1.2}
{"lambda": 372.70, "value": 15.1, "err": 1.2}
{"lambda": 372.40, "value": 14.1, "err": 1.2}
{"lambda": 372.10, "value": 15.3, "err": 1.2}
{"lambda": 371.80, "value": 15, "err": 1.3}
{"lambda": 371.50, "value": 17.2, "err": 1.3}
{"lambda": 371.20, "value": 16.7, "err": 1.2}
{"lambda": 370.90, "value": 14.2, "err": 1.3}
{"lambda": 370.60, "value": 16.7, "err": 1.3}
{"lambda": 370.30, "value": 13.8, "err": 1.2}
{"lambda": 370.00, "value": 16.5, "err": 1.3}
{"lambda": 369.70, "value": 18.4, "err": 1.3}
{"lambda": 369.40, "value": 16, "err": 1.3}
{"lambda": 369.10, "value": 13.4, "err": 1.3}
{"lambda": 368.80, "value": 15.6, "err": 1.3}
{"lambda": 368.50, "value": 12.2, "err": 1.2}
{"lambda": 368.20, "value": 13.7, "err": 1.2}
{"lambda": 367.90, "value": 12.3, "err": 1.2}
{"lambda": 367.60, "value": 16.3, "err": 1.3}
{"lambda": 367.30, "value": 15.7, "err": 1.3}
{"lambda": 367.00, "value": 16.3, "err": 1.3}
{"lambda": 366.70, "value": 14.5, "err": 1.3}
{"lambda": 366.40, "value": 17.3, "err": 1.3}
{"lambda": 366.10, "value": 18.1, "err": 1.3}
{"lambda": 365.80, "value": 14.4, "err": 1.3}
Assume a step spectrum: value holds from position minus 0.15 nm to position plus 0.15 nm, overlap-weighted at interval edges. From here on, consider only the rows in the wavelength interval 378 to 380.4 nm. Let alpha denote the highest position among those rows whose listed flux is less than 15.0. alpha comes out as 379.90 nm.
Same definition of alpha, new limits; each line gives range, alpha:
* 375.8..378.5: 377.20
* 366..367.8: 366.70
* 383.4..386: 385.90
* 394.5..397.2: 397.00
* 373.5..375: 374.80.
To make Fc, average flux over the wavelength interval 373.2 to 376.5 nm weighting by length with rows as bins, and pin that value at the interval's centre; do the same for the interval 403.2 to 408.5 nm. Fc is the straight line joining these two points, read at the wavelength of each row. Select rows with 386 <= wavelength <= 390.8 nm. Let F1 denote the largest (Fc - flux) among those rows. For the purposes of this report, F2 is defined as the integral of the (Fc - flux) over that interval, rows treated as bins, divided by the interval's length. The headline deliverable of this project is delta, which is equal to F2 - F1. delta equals -2.8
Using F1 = 6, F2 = 3.5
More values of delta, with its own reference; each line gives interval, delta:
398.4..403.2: -3.5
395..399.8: -8.5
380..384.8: -4.5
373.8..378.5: -2.7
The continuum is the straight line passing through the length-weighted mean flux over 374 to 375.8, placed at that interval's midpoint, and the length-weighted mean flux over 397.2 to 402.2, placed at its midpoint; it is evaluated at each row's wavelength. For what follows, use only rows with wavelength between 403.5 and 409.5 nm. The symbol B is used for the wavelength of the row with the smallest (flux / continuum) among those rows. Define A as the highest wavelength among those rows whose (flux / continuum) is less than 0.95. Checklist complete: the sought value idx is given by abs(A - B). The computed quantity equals 2.40 nm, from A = 409.00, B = 406.60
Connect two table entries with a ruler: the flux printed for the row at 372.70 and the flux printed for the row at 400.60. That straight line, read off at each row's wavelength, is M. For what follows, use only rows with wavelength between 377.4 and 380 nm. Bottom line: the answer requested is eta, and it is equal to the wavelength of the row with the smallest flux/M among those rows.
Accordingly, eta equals 379.60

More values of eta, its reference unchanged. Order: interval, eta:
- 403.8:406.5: 406.30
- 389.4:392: 389.50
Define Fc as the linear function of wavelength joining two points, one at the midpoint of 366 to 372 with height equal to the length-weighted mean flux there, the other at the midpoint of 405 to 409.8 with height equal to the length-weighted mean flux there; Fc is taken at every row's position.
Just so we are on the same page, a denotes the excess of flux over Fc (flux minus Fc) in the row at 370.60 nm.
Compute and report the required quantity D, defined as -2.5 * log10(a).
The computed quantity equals 0.21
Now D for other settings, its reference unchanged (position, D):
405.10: -0.65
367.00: -0.32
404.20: -0.33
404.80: -1.26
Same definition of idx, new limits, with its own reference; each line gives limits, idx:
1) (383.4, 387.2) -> 3.30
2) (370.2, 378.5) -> 1.20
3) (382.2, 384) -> 0.90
